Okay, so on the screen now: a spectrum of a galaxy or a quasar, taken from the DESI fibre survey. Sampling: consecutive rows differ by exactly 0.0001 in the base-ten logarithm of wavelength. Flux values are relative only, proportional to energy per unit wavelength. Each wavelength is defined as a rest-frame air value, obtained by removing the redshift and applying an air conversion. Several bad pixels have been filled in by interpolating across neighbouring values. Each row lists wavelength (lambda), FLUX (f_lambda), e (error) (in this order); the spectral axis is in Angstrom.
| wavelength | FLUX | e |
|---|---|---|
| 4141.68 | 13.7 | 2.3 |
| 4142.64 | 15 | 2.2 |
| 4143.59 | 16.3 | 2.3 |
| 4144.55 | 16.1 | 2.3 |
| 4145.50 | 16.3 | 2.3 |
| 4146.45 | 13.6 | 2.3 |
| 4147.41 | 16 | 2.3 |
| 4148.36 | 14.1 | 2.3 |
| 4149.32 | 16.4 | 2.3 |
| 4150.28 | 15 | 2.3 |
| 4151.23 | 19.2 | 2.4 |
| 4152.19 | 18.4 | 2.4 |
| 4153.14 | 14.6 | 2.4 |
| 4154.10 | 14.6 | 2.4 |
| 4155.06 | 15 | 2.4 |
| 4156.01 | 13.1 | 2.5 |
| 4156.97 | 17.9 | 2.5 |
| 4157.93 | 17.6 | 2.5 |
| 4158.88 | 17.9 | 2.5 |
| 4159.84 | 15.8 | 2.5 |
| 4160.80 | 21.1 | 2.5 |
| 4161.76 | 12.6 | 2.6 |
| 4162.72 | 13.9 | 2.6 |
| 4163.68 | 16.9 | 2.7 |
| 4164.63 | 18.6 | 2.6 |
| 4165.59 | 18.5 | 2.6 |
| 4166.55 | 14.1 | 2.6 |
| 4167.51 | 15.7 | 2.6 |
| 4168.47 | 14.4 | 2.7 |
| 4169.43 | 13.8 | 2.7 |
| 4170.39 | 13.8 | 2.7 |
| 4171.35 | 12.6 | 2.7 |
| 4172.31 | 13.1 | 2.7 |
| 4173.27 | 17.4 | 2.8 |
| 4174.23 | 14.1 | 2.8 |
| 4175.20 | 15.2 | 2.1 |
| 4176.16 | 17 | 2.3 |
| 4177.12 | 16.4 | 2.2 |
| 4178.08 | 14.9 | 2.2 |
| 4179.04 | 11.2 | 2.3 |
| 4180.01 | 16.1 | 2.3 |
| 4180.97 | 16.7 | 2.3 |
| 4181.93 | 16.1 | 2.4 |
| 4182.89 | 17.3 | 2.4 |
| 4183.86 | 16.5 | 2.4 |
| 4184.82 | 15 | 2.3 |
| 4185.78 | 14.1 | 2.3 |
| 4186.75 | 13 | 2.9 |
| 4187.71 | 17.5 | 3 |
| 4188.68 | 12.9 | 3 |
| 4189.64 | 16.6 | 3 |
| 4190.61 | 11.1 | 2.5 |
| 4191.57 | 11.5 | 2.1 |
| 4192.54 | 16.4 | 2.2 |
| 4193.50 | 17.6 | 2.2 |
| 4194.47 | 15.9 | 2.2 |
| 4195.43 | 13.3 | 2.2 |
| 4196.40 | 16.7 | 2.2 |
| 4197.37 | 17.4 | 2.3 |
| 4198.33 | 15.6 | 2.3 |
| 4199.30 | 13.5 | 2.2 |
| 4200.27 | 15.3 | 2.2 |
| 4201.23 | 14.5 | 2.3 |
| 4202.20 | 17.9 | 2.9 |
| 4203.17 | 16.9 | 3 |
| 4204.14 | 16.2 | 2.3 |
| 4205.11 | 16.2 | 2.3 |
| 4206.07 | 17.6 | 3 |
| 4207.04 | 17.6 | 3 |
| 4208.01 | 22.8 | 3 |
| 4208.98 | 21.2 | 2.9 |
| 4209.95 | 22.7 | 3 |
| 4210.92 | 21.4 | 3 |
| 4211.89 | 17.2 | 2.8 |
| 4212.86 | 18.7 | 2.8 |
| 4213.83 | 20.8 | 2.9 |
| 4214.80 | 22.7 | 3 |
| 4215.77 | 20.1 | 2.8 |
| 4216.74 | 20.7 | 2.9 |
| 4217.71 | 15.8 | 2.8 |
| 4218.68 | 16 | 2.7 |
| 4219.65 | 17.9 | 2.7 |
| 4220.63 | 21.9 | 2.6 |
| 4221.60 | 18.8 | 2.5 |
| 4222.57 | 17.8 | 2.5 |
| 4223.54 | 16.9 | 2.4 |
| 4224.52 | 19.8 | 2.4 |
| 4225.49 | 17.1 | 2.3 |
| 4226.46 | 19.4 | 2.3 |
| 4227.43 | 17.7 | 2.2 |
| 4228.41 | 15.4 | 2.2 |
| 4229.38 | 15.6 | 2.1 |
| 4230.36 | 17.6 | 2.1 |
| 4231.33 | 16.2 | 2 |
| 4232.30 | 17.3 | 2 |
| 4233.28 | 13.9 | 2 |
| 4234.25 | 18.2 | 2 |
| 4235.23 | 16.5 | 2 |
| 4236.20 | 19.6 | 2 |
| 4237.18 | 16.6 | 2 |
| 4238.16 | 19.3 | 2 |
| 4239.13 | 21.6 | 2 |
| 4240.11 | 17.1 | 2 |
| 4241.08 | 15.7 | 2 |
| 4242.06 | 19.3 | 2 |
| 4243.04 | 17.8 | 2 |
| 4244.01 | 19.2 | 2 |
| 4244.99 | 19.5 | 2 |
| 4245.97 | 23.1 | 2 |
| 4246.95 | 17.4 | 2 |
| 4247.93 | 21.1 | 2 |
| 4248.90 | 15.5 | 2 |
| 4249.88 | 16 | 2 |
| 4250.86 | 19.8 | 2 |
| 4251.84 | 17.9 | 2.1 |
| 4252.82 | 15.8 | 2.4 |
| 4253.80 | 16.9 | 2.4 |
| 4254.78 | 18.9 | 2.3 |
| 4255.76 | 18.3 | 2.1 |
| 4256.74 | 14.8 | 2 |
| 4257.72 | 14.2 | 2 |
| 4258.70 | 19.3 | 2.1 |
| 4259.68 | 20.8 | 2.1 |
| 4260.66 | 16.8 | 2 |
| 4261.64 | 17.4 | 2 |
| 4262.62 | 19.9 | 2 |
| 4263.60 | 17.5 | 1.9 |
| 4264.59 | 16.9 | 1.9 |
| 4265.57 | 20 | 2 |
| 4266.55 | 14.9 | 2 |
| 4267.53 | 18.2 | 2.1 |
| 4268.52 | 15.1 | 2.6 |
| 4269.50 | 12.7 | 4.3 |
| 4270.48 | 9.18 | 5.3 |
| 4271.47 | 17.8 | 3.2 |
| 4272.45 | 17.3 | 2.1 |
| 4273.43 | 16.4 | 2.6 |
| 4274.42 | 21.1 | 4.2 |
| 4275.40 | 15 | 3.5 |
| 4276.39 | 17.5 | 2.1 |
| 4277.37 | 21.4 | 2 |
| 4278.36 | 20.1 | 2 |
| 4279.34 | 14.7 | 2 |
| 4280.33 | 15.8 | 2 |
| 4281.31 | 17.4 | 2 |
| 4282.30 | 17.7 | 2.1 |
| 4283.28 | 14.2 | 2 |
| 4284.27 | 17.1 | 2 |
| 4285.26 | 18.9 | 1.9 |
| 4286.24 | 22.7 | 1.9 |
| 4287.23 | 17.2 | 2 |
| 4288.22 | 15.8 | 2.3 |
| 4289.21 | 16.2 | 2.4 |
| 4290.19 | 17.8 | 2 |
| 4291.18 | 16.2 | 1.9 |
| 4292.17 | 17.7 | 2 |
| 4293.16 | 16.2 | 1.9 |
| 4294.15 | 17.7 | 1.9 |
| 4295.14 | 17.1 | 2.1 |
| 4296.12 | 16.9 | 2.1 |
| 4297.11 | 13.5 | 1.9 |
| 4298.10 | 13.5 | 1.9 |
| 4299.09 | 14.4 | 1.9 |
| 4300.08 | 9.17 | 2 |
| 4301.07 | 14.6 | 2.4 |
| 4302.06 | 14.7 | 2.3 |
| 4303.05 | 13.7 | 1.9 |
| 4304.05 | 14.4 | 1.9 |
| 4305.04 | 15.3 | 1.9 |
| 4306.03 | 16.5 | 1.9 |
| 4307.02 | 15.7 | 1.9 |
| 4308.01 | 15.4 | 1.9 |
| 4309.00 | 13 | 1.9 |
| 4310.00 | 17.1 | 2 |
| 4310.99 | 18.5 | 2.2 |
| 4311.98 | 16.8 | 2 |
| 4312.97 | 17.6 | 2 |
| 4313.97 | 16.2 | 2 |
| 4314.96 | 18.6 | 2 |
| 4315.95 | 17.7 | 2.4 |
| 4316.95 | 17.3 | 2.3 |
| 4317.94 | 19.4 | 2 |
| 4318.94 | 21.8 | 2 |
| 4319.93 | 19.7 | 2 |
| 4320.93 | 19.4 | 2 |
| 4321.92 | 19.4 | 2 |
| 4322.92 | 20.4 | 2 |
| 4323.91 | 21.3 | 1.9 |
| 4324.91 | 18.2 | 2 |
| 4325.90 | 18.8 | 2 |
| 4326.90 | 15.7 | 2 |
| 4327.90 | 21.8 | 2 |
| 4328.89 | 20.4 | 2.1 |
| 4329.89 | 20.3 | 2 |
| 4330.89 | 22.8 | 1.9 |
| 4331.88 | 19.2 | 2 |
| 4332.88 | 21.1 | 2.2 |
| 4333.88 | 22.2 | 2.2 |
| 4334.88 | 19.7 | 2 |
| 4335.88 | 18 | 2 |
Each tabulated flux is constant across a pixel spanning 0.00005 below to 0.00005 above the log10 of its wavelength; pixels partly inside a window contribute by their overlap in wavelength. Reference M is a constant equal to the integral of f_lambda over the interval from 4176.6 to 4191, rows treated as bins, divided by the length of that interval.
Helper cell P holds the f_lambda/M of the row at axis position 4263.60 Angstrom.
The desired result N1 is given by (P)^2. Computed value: 1.4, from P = 1.16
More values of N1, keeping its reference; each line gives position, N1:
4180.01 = 1.1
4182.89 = 1.3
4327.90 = 2.1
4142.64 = 1.0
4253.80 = 1.3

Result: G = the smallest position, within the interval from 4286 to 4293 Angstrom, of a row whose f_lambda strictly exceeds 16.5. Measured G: 4286.24 Angstrom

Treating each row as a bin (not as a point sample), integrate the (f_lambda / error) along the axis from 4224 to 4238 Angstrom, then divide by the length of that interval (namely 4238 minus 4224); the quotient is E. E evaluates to 8.2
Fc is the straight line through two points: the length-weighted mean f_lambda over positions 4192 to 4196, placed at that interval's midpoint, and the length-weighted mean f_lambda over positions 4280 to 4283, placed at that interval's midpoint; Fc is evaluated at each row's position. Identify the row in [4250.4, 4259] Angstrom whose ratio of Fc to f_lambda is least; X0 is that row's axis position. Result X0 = 4250.86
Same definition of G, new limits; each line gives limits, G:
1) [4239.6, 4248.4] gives 4240.11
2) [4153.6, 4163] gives 4156.97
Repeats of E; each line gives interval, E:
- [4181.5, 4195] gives 6.2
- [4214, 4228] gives 7.3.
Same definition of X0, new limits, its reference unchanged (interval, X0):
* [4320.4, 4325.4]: 4323.91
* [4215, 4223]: 4220.63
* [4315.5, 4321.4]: 4318.94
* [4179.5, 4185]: 4182.89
